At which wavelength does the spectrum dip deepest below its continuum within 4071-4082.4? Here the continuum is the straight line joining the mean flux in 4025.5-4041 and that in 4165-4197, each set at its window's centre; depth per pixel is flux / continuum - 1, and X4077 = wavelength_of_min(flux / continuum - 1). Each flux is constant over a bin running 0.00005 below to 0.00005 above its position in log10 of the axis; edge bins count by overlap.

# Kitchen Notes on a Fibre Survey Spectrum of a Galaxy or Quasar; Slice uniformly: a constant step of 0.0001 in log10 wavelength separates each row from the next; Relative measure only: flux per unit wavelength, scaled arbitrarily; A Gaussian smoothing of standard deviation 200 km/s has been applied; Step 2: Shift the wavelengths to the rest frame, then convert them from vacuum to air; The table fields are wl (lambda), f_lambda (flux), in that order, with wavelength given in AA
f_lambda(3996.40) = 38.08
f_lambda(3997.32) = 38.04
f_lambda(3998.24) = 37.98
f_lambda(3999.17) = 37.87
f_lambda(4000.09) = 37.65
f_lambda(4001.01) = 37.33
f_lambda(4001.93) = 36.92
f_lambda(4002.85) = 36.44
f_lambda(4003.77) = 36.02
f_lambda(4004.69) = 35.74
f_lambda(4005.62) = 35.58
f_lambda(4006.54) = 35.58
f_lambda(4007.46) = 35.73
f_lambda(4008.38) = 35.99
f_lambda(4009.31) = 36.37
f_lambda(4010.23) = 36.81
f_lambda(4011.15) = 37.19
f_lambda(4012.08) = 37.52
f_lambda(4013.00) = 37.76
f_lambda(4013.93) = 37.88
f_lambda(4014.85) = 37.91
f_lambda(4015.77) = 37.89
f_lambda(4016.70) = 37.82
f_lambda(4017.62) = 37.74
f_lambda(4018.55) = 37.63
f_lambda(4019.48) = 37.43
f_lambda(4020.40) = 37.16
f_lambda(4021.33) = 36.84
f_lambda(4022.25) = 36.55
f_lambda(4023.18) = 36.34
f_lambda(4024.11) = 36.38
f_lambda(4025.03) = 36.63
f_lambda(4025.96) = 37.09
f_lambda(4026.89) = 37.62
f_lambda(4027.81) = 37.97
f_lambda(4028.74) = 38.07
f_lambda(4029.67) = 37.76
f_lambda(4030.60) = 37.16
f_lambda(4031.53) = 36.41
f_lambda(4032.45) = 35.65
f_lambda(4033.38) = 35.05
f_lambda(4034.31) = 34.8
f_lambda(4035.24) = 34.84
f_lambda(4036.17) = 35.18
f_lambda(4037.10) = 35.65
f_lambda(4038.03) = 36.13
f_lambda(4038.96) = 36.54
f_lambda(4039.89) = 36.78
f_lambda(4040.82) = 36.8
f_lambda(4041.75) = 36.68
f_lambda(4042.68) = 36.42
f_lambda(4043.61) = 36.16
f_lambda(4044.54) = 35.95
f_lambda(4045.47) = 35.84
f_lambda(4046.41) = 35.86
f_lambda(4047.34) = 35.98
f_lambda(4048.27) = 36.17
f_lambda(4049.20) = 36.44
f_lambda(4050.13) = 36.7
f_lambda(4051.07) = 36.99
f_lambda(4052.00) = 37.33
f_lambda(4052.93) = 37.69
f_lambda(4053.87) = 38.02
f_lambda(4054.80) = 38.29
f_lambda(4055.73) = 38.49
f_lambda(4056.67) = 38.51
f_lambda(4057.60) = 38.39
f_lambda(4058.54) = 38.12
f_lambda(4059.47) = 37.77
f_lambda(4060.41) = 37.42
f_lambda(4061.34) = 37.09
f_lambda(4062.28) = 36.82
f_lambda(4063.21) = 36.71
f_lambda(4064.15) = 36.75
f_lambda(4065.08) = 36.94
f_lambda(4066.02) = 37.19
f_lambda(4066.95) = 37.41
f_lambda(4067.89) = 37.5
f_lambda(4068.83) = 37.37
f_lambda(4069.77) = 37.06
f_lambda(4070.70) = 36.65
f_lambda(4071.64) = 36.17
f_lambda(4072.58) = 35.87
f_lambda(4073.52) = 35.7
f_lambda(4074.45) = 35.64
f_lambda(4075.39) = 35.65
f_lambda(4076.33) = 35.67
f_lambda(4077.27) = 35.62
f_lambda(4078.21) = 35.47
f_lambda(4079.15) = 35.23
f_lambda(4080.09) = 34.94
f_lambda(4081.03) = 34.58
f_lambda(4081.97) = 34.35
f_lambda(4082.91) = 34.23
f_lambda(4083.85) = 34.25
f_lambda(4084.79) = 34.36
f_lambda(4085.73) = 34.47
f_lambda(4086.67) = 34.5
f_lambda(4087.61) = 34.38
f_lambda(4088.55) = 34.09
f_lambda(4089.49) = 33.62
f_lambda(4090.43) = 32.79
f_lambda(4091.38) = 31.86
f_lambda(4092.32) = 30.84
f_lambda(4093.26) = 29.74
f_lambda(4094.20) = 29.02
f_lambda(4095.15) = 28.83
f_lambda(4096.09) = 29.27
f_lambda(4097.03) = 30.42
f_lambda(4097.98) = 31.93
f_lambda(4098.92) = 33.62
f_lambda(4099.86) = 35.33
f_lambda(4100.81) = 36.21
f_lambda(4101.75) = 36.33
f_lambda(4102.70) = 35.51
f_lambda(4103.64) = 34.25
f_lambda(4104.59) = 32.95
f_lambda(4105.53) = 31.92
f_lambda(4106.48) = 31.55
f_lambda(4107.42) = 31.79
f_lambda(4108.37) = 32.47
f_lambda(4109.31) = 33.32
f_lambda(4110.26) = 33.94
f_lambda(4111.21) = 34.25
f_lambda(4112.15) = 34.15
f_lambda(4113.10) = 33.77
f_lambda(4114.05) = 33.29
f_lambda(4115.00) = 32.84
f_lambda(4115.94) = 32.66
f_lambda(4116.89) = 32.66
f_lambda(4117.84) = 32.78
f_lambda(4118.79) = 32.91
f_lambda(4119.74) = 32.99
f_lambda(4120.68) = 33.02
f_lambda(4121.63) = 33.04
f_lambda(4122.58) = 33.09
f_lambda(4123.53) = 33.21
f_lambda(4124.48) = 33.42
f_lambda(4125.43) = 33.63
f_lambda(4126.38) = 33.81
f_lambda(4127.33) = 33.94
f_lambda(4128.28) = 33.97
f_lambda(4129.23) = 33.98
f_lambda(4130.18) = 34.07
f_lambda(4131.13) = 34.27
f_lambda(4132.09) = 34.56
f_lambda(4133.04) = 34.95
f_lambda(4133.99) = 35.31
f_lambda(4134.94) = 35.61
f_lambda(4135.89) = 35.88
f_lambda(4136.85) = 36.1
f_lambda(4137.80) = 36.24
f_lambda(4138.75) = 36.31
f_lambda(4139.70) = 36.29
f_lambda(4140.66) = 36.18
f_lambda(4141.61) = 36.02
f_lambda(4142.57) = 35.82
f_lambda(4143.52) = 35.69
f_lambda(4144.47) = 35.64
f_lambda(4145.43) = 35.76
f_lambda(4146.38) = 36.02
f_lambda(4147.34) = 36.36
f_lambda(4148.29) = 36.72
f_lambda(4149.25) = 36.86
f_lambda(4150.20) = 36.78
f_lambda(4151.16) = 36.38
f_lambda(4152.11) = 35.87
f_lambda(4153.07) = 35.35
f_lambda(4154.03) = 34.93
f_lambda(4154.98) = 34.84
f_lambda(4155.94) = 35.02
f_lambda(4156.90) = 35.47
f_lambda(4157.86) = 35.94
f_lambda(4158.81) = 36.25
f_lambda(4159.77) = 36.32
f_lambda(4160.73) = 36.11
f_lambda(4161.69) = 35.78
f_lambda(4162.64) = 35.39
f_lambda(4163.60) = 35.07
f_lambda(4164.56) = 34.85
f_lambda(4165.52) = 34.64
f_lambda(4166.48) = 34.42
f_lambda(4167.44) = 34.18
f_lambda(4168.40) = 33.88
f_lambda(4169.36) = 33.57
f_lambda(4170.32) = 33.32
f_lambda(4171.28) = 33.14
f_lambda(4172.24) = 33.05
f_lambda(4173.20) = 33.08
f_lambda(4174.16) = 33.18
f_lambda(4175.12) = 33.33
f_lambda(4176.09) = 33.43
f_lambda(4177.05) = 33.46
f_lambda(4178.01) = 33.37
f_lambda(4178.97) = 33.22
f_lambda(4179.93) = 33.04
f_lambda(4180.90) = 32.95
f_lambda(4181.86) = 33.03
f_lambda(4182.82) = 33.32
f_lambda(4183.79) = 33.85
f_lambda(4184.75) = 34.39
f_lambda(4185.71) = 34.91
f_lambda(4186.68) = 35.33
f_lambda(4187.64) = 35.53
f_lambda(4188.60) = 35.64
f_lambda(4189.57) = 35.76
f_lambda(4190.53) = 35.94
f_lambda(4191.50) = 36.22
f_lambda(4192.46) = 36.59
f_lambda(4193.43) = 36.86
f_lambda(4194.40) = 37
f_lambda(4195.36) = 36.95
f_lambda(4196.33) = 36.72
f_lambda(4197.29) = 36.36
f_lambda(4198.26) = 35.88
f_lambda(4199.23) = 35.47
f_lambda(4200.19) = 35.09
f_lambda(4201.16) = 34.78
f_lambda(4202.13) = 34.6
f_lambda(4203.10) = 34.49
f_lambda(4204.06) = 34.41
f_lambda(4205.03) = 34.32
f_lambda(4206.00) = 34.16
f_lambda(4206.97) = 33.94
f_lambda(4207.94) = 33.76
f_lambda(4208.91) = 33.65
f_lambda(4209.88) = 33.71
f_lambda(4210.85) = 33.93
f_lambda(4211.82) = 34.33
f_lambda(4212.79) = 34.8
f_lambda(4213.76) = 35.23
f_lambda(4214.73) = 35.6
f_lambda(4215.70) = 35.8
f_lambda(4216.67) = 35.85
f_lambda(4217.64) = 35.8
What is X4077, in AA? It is 4081.97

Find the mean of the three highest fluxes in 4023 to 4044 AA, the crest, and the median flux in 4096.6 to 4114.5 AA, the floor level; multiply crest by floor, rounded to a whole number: 1275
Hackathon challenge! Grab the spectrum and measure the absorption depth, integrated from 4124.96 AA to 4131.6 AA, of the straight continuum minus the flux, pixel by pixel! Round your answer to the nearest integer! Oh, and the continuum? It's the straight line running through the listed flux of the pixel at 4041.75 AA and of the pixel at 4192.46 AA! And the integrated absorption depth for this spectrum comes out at 18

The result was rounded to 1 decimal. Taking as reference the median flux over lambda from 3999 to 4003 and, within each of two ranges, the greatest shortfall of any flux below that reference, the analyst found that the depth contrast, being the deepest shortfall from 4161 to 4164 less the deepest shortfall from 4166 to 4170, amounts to -1.5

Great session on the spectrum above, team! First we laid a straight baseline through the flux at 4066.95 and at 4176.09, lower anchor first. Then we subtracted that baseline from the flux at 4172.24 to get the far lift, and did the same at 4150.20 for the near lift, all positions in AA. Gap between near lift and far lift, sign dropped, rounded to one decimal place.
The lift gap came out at 2.9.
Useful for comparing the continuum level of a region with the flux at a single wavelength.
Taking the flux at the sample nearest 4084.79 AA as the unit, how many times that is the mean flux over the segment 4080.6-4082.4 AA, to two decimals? 1.00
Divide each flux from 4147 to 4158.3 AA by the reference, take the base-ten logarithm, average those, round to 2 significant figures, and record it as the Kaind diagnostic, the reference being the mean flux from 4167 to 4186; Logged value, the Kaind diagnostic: 0.030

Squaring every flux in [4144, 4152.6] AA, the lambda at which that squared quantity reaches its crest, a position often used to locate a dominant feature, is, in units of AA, 4149.25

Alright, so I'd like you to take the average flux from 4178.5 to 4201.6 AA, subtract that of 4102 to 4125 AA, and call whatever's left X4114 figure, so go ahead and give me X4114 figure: 2.0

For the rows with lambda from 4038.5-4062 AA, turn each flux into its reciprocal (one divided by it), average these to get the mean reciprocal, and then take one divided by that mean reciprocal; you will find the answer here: 37.0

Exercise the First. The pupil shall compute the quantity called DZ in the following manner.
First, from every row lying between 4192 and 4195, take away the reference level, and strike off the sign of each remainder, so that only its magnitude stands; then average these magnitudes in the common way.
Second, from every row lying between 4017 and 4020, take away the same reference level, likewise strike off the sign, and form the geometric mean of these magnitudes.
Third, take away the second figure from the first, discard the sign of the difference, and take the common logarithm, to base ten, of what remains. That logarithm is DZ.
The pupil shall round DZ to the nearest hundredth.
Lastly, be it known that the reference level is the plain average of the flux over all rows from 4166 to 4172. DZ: -0.11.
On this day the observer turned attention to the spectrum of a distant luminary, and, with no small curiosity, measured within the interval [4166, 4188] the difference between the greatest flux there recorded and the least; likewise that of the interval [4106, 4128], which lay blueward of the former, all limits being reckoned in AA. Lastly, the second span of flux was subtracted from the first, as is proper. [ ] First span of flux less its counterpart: 0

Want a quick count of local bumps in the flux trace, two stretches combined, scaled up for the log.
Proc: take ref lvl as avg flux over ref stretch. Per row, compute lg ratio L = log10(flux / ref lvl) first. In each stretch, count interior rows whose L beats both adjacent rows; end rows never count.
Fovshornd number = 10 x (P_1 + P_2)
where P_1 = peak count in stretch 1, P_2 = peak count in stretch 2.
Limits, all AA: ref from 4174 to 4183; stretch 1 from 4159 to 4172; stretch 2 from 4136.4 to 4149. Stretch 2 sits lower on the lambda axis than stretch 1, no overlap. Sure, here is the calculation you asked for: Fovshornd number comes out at 10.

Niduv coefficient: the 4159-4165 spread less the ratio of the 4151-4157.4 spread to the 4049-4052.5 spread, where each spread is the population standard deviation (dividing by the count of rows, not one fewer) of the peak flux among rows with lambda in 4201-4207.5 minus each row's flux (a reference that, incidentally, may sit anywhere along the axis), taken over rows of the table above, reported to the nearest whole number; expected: -1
